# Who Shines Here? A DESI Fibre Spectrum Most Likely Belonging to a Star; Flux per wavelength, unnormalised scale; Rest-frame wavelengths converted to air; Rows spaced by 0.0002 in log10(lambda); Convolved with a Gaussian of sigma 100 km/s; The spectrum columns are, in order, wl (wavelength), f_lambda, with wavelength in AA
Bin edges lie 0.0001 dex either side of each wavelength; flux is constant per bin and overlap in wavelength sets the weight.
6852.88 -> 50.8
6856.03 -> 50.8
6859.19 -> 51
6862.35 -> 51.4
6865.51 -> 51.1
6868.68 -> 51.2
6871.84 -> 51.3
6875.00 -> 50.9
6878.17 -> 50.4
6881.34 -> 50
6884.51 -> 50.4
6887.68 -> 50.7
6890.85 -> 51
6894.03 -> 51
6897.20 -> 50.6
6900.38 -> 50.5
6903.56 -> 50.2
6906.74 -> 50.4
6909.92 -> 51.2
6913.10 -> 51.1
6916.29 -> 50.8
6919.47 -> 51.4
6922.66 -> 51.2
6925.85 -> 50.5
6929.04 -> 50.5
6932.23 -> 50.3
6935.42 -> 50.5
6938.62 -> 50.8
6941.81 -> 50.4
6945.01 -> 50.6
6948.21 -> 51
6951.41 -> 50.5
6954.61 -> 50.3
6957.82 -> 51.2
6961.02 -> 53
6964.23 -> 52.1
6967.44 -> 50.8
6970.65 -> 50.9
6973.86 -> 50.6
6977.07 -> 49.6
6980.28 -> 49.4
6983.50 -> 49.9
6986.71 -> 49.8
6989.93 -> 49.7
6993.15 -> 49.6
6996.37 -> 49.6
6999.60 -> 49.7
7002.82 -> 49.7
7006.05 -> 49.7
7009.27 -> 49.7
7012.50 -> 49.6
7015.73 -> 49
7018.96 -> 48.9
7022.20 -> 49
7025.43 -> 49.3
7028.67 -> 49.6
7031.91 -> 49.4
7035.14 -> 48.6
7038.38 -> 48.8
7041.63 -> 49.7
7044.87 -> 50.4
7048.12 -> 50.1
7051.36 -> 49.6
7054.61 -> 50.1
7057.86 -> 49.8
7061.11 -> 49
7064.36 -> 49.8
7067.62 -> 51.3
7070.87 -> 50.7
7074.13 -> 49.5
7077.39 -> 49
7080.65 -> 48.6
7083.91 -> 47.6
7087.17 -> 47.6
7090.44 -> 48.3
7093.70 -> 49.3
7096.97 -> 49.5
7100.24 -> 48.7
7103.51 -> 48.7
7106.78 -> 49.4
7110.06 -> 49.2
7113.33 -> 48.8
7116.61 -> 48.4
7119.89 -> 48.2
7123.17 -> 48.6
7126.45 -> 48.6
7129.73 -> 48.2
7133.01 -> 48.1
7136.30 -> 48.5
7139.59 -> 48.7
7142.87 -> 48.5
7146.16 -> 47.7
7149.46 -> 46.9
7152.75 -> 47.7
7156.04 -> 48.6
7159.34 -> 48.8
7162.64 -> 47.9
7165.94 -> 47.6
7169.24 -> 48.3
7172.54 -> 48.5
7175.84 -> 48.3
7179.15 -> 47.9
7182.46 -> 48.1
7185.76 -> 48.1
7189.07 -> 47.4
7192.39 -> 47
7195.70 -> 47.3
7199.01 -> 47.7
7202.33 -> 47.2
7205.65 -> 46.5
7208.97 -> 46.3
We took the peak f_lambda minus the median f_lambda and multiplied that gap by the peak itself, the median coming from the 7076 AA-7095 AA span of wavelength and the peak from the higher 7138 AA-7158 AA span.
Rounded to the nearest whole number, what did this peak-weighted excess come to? 12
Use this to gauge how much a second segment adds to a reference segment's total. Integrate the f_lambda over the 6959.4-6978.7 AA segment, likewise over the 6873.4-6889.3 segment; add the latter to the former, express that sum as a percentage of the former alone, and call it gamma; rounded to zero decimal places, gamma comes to 181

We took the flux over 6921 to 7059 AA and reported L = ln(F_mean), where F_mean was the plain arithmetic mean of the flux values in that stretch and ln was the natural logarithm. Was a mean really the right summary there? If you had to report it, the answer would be 3.91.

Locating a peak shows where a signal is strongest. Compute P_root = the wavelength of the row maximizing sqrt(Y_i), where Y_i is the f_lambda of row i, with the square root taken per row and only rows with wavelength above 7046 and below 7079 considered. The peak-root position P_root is 7067.62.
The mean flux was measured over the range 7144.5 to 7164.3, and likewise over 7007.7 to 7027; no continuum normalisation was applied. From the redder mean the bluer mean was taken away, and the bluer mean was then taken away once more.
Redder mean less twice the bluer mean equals -50.6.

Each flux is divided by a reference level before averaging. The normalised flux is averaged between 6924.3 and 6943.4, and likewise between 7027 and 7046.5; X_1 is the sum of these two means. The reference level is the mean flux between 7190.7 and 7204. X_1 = 2.11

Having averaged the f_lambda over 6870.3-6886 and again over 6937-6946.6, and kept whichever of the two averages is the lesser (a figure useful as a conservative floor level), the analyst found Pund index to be 50.6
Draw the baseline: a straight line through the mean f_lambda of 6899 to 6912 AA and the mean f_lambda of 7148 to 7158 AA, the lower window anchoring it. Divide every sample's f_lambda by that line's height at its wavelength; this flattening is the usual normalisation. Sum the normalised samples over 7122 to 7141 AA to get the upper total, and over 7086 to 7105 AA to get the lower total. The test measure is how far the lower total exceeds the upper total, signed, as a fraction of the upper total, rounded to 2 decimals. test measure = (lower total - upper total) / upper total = 0.00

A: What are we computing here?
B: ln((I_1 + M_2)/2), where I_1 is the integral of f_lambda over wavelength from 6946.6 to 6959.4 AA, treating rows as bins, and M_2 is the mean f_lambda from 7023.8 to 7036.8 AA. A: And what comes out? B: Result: 5.86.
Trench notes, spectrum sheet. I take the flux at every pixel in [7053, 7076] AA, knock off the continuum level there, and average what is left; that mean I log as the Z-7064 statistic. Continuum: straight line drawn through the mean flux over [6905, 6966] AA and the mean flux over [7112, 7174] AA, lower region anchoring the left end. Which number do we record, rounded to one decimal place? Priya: 0.8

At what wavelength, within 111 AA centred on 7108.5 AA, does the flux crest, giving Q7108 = 7067.62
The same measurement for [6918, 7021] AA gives 6961.02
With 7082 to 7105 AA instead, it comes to 7096.97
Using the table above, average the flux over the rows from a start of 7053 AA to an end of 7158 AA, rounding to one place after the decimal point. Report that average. 48.8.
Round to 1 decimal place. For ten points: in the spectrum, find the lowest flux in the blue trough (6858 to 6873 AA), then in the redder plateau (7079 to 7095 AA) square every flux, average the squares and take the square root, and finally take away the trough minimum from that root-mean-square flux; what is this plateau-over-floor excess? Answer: -2.7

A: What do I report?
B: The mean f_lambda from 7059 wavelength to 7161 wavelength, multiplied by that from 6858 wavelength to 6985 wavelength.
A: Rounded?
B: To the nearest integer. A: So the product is 2474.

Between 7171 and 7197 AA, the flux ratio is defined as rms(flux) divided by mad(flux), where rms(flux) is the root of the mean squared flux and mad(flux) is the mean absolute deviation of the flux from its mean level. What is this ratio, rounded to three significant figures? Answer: 108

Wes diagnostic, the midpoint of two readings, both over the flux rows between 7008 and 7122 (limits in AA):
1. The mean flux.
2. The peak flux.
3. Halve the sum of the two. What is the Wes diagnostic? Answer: 50.3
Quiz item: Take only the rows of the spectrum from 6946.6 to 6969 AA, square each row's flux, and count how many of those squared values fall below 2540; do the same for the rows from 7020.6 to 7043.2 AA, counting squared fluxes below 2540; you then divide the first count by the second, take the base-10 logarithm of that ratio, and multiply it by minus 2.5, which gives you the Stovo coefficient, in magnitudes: 2.1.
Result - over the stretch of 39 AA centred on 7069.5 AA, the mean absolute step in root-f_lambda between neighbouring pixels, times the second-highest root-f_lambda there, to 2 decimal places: 0.35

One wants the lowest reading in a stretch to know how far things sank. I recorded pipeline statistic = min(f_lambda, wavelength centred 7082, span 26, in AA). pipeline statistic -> 47.6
